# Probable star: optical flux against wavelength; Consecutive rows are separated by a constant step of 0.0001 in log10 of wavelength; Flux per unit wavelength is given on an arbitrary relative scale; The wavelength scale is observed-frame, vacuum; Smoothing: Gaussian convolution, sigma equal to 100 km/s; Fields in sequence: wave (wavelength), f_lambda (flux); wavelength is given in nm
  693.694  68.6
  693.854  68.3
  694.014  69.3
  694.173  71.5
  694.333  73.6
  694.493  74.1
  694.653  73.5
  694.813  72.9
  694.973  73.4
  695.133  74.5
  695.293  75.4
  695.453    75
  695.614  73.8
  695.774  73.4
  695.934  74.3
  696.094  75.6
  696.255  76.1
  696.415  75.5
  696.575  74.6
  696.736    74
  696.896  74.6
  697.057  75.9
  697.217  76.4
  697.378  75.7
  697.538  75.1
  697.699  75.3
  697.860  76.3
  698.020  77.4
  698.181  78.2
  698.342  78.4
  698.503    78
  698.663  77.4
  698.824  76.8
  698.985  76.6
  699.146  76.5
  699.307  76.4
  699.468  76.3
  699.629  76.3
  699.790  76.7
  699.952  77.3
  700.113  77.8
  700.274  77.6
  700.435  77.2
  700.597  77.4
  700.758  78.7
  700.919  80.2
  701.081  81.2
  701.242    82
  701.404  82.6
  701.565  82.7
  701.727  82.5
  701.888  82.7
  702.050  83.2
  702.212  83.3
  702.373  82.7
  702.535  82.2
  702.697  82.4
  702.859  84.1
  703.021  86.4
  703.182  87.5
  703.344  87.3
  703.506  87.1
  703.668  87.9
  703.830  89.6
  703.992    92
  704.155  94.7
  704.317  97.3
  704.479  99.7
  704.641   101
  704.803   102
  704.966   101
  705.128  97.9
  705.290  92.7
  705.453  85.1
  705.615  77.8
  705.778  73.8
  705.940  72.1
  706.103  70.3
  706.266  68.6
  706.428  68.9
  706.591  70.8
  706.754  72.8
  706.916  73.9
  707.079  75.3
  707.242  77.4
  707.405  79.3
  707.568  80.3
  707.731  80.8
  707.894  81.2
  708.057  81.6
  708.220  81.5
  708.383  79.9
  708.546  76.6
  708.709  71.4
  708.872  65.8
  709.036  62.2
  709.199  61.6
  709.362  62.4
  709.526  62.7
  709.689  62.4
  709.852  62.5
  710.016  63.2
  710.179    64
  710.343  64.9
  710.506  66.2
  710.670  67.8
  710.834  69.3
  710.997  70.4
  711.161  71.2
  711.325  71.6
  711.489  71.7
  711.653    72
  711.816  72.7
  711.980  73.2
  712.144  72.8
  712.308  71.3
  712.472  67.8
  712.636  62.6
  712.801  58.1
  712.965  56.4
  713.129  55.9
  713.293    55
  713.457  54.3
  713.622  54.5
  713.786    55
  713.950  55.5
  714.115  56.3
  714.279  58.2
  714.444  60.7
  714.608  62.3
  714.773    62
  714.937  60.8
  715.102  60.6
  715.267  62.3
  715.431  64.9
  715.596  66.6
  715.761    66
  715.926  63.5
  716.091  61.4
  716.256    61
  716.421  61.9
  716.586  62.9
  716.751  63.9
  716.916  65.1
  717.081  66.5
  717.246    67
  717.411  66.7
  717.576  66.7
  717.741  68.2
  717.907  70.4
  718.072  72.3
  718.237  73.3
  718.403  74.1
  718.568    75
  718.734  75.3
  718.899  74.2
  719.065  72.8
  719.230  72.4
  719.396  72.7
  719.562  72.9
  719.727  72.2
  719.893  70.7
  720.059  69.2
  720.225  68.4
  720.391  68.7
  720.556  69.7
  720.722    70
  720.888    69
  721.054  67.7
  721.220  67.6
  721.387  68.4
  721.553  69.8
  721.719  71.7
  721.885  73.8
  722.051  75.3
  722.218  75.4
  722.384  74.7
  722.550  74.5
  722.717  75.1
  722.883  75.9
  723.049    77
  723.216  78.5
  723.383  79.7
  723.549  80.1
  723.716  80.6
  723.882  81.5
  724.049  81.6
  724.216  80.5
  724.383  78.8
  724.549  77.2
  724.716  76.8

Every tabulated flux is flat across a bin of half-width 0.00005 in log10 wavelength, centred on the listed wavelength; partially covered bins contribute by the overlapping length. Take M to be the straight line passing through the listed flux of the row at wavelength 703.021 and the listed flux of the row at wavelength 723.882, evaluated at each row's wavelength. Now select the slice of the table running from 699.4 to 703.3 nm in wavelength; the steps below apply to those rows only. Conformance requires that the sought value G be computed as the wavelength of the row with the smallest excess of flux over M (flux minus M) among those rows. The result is 699.468 nm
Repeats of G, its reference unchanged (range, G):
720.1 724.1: 721.220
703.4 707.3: 706.266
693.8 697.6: 693.854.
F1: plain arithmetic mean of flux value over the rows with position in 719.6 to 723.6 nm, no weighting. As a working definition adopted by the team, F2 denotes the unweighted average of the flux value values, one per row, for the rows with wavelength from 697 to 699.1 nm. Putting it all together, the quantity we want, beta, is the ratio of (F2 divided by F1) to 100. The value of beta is 0.0106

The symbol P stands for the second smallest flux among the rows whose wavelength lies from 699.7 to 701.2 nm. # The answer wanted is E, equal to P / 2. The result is 38.6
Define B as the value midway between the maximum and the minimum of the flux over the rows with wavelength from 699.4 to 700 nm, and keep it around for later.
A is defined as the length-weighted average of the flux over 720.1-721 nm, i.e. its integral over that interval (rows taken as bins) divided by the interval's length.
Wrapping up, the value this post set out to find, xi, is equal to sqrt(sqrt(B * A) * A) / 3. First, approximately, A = 69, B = 77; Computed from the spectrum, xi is 24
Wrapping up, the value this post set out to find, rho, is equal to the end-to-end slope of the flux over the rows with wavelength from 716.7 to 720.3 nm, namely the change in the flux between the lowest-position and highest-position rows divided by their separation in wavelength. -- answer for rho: 1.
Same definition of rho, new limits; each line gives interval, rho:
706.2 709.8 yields -2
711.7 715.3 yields -3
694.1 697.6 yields 1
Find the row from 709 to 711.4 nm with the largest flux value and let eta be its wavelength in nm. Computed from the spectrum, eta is 711.325 nm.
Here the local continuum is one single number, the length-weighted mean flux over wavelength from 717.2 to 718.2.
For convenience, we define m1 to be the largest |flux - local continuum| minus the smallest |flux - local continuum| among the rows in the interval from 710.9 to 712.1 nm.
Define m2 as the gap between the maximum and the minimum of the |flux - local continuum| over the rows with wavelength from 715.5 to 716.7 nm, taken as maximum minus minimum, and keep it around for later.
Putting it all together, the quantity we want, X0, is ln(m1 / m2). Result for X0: -0.7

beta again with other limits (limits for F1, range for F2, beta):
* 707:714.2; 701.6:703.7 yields 0.0125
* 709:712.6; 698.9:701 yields 0.0115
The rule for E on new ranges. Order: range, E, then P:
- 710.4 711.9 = 33.9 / 67.8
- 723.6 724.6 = 39.4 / 78.8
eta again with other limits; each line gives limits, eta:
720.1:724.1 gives 724.049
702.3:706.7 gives 704.803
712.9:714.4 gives 714.279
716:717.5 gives 717.246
